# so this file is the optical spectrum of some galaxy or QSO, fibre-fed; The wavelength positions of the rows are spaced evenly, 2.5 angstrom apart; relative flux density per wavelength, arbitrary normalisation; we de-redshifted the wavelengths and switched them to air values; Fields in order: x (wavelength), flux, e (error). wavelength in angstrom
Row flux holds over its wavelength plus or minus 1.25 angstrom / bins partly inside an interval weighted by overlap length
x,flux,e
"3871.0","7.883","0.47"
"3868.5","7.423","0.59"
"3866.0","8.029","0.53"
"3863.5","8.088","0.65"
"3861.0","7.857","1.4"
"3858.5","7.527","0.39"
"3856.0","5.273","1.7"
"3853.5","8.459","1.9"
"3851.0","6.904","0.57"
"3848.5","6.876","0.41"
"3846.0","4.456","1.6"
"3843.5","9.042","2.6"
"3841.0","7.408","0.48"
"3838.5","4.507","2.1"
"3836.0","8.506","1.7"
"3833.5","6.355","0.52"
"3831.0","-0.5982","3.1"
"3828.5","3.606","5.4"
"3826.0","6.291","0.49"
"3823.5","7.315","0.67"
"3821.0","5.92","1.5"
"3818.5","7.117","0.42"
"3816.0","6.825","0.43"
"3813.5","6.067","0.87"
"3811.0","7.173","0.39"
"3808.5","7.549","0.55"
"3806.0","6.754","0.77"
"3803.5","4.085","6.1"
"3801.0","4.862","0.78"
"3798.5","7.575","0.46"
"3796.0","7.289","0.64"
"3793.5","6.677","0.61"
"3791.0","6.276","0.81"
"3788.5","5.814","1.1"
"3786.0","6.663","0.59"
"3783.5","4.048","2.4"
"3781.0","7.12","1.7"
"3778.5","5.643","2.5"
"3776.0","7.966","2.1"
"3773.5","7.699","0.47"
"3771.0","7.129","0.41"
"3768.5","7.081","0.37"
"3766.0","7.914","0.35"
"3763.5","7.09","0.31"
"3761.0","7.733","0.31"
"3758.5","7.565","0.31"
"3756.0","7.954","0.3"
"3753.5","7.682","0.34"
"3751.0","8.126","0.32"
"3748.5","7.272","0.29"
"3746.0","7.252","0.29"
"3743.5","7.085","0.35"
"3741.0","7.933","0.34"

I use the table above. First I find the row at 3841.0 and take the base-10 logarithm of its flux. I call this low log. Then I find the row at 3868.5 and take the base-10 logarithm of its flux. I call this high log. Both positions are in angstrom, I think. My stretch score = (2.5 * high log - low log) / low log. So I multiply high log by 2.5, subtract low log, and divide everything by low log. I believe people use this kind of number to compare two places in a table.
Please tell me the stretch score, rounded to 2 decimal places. 1.50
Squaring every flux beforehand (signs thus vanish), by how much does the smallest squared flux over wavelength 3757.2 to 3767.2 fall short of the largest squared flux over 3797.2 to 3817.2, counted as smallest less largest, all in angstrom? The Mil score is -7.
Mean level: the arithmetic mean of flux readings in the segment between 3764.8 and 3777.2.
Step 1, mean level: 7.6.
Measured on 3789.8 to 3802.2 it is 6.5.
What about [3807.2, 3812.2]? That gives 7.4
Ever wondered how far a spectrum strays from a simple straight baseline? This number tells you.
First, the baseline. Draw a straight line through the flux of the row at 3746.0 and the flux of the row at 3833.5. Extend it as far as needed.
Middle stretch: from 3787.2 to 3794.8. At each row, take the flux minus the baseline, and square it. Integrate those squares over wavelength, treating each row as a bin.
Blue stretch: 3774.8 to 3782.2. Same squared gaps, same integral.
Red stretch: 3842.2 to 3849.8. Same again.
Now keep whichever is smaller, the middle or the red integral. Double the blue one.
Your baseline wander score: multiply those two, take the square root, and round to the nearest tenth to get 6.6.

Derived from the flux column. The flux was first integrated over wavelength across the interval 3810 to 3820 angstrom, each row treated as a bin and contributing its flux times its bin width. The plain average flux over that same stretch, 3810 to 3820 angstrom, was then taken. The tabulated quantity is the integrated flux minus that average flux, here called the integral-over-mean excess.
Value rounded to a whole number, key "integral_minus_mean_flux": 61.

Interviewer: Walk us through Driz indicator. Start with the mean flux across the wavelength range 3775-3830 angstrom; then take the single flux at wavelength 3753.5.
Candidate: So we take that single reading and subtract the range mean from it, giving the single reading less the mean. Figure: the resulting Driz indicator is 1.4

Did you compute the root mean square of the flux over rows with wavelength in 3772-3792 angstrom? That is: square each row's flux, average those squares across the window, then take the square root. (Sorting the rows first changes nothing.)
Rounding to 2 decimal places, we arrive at 6.51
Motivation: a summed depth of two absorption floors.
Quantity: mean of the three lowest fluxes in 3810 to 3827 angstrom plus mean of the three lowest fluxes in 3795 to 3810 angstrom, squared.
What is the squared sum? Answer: 128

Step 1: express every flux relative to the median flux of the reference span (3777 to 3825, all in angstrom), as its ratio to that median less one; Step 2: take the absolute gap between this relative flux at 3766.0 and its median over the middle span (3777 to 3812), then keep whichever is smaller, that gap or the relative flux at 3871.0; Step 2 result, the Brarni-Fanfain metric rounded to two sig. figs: 0.18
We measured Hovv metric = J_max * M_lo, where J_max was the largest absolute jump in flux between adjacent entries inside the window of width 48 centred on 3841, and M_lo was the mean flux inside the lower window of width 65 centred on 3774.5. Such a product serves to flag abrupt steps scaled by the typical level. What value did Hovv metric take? 48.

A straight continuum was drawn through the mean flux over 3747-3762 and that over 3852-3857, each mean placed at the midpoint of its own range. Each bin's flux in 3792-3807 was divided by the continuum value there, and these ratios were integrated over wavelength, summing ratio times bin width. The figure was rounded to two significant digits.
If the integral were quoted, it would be 13 angstrom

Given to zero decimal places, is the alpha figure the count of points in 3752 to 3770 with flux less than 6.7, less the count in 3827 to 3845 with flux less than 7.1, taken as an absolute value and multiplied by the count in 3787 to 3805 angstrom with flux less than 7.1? 20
